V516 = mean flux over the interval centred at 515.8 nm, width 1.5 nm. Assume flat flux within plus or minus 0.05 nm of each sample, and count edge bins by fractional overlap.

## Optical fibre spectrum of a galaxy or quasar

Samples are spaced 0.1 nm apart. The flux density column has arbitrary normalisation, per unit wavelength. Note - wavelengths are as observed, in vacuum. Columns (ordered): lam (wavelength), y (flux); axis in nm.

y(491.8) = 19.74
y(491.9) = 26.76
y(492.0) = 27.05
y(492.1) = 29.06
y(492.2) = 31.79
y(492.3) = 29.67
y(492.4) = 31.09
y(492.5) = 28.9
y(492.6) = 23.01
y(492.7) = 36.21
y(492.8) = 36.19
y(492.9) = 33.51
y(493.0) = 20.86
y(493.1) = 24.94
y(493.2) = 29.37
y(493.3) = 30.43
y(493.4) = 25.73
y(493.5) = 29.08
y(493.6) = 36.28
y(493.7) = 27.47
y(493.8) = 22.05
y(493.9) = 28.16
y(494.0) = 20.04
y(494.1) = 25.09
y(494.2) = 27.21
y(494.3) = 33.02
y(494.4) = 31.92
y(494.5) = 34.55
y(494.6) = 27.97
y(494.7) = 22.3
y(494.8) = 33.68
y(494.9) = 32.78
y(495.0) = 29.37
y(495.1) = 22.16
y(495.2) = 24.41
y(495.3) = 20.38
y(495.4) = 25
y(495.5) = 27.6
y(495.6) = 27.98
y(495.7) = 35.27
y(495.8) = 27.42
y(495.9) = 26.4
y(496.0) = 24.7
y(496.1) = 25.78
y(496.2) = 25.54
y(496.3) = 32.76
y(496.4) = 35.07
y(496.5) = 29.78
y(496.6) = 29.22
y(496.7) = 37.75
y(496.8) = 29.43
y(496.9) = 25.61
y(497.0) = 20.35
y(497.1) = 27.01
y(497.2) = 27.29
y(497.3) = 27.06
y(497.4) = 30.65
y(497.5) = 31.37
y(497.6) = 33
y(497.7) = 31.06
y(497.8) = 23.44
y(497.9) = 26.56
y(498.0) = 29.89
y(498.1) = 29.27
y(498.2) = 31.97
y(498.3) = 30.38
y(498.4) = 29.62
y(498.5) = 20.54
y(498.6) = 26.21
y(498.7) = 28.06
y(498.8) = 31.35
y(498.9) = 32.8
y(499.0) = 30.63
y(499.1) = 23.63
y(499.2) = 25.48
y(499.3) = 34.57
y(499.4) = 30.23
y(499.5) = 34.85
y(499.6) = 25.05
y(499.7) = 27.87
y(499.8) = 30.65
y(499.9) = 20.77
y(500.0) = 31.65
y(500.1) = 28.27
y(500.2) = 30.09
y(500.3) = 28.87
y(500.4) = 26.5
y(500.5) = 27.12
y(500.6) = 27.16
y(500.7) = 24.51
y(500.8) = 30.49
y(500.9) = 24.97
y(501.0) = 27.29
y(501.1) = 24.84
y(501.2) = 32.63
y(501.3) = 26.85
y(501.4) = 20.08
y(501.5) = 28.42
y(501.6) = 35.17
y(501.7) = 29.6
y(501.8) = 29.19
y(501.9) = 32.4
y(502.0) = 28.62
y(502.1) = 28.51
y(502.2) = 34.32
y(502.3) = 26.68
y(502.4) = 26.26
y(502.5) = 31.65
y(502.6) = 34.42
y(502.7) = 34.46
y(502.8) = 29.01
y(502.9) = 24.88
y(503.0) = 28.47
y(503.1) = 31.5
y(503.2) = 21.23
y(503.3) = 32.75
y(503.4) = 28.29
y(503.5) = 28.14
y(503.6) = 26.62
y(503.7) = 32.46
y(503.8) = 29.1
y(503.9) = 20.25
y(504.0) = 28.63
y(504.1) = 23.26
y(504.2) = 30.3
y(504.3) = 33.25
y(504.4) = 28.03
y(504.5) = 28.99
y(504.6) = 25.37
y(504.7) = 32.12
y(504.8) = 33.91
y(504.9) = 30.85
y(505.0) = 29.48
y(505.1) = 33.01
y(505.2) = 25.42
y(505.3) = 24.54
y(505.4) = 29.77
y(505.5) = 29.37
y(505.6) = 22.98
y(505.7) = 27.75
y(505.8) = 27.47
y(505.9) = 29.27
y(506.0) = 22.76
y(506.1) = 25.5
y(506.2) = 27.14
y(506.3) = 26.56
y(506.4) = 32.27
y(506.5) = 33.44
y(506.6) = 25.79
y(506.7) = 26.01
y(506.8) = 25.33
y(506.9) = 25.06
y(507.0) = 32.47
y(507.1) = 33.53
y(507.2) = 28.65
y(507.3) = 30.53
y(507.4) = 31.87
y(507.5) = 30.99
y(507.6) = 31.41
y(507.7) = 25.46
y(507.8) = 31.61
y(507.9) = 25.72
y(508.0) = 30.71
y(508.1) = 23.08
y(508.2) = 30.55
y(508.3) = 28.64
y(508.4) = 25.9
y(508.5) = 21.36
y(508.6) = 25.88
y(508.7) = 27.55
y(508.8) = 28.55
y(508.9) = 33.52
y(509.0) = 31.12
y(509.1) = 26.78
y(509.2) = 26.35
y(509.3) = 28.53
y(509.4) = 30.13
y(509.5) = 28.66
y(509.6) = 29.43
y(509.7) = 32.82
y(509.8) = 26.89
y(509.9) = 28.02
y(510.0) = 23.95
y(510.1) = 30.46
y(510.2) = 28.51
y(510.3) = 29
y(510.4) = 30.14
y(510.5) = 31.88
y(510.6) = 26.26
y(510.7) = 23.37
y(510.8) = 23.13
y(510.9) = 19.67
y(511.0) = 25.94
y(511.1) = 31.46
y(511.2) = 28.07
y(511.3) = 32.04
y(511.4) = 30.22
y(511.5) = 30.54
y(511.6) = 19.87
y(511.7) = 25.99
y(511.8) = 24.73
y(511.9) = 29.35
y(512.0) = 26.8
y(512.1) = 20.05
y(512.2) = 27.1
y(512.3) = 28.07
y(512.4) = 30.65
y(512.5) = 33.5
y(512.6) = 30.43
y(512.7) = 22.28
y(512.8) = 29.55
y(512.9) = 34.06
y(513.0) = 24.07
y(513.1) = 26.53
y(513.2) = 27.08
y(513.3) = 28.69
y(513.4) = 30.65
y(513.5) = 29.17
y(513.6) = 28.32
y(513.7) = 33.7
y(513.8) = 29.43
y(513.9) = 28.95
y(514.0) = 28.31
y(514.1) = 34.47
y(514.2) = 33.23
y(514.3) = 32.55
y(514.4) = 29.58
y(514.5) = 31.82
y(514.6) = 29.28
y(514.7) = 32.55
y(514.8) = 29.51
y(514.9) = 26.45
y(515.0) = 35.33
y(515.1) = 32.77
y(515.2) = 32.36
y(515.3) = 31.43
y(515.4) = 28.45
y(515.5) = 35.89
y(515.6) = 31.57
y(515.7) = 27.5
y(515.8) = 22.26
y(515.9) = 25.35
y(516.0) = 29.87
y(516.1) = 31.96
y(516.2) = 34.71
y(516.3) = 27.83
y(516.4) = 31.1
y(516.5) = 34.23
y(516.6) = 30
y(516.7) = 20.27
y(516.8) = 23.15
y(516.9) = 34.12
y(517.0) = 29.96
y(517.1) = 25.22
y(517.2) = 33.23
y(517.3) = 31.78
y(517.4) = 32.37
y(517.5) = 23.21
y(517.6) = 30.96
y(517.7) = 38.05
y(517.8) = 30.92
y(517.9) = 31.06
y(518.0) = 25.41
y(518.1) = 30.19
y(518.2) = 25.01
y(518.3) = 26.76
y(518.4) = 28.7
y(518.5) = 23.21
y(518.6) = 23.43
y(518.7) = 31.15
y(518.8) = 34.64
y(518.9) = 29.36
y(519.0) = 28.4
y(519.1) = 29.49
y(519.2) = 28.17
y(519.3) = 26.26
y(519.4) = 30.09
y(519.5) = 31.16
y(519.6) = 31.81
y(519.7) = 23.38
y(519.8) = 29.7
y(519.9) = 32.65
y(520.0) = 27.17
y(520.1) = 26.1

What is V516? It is 30.5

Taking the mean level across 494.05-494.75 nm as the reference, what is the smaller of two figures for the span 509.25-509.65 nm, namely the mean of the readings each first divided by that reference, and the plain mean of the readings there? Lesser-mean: 1.01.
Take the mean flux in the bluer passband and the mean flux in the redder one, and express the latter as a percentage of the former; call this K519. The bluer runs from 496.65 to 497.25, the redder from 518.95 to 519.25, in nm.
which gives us 103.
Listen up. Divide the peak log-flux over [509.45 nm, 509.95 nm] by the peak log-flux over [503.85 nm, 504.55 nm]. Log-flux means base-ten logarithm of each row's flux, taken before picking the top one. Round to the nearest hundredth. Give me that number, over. 1.00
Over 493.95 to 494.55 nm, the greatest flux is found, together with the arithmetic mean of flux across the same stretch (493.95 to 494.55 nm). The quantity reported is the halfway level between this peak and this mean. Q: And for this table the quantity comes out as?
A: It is 31.6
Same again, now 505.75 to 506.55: 30.7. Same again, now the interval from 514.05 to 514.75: 33.2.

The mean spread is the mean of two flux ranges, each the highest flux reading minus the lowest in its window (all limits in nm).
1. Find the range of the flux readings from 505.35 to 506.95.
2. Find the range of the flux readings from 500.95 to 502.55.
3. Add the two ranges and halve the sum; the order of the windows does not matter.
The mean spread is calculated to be 12.9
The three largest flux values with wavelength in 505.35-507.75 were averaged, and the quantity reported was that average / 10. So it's 3.31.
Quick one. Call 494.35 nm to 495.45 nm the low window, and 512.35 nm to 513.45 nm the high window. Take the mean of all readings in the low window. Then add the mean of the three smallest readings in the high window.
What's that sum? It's 52.0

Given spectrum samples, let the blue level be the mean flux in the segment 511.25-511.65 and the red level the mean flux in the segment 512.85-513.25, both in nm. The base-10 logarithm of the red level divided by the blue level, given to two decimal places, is 0.00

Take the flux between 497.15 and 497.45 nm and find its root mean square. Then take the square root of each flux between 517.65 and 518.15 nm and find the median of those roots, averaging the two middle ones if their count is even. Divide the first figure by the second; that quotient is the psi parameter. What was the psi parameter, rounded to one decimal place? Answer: 5.1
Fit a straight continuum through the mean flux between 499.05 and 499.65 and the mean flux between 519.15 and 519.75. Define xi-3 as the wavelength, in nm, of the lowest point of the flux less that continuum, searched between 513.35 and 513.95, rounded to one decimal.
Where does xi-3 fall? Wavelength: 513.6 nm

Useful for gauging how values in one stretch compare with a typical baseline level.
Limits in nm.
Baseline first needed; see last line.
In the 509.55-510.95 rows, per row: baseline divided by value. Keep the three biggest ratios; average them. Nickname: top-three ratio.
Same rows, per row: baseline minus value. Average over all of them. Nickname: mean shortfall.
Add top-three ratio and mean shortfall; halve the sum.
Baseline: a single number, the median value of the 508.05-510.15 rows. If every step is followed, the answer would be 1.2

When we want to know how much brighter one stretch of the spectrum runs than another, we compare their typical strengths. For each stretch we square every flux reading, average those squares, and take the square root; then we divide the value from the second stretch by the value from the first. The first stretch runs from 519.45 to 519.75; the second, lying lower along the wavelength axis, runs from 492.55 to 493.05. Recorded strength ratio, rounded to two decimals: 1.06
